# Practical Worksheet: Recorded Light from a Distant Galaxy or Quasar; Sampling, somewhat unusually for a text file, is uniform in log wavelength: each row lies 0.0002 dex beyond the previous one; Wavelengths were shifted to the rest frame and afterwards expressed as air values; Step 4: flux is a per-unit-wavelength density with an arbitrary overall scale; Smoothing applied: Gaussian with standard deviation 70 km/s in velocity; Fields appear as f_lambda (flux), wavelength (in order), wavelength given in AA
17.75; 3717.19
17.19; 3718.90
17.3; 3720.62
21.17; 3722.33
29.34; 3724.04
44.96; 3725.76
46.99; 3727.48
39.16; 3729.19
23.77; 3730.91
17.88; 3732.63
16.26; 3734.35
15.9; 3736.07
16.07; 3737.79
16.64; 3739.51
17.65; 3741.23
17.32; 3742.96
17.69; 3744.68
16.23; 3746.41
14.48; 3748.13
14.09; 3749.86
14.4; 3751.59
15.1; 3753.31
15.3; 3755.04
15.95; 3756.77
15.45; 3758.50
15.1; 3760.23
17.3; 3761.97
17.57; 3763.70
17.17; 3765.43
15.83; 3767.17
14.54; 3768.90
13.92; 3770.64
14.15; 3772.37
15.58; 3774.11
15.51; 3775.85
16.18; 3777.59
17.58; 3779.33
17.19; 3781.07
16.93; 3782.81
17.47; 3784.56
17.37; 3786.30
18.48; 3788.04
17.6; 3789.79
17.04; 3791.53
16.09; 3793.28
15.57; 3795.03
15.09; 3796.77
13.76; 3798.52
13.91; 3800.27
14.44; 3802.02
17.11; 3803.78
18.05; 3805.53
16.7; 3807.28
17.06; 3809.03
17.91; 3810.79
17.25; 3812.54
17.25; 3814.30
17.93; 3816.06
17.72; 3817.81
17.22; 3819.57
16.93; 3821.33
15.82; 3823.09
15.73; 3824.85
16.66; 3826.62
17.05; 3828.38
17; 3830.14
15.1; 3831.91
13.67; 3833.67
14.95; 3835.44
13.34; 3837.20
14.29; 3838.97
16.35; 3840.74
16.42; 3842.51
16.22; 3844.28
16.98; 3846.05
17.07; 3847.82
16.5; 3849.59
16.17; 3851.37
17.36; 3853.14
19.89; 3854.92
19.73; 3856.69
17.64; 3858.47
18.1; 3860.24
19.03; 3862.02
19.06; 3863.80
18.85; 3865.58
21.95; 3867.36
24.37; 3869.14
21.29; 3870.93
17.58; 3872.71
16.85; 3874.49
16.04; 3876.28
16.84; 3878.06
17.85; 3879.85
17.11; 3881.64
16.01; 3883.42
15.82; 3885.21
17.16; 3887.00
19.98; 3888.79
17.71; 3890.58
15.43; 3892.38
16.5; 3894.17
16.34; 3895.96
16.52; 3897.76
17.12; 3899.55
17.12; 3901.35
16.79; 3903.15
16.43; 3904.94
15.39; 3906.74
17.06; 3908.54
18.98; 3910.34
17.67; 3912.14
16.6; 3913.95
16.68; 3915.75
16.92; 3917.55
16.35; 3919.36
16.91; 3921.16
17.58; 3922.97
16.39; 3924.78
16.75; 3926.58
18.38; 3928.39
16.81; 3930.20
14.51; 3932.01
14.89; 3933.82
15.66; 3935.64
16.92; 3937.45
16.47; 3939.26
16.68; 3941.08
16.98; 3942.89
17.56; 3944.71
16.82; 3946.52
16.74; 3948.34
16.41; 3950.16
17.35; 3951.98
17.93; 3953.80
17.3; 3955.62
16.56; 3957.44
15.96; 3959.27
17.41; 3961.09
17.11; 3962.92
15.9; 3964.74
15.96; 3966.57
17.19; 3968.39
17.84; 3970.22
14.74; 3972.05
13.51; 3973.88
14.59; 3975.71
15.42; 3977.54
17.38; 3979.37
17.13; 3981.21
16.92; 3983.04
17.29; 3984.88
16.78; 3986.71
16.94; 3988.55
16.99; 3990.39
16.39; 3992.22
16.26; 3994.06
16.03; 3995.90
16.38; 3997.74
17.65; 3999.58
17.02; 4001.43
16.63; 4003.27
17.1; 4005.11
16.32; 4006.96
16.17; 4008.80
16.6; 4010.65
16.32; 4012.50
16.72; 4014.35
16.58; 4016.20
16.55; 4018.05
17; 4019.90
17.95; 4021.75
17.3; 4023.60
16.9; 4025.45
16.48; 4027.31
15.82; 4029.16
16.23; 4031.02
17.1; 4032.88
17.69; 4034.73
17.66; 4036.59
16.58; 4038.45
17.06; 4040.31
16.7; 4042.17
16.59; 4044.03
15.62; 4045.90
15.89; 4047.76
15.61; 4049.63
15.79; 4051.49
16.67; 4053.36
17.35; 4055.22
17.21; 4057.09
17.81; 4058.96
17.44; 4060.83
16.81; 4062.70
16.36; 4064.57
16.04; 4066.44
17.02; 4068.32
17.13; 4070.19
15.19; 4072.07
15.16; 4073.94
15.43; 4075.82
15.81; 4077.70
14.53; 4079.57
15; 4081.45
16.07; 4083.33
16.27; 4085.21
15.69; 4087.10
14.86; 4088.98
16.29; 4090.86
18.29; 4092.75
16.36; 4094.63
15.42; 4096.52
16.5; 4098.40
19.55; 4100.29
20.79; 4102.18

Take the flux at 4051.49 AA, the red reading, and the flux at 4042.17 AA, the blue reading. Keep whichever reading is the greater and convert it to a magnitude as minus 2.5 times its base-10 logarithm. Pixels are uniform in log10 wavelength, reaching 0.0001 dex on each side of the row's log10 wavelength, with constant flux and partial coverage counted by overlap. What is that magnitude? -3.06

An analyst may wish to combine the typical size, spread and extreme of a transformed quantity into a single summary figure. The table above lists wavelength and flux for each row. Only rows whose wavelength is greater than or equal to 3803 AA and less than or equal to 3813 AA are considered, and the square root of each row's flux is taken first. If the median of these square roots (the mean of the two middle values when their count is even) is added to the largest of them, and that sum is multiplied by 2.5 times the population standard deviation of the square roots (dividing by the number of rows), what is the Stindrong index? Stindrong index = 1.2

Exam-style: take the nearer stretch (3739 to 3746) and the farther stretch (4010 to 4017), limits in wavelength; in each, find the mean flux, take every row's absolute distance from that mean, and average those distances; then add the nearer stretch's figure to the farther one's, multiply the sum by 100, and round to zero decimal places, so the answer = 46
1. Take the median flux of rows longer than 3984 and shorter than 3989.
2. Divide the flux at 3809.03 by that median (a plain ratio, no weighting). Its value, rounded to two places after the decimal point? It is 1.01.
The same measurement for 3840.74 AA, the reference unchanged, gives 0.97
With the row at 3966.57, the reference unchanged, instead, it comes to 0.94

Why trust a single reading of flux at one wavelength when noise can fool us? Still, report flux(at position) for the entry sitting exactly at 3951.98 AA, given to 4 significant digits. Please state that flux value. 17.35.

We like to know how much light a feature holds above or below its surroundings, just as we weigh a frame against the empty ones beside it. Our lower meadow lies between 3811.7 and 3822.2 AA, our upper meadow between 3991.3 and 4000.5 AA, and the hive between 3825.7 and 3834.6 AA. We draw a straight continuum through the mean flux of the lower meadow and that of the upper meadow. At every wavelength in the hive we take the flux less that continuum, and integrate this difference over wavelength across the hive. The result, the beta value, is -13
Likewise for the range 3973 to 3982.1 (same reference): -9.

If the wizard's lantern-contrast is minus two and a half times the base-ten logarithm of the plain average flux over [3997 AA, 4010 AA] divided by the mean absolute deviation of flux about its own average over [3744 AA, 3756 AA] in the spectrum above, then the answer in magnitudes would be -3.1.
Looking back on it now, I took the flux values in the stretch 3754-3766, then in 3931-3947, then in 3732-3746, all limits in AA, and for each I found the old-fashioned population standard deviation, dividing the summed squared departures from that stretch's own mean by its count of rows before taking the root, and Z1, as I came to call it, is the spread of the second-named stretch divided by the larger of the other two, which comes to 1.00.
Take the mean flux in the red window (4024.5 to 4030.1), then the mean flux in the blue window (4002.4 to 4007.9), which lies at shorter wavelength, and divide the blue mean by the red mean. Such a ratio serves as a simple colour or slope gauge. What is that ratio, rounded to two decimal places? 1.02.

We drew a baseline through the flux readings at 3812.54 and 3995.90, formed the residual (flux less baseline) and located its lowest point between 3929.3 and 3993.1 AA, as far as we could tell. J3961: 3973.88 AA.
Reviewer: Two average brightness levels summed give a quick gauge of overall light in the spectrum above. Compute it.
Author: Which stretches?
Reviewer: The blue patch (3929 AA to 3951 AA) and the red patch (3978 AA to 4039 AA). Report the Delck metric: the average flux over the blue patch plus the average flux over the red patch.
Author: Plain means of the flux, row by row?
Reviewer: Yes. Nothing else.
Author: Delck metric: 33.2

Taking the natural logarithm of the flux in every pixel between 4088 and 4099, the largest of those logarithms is 2.91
